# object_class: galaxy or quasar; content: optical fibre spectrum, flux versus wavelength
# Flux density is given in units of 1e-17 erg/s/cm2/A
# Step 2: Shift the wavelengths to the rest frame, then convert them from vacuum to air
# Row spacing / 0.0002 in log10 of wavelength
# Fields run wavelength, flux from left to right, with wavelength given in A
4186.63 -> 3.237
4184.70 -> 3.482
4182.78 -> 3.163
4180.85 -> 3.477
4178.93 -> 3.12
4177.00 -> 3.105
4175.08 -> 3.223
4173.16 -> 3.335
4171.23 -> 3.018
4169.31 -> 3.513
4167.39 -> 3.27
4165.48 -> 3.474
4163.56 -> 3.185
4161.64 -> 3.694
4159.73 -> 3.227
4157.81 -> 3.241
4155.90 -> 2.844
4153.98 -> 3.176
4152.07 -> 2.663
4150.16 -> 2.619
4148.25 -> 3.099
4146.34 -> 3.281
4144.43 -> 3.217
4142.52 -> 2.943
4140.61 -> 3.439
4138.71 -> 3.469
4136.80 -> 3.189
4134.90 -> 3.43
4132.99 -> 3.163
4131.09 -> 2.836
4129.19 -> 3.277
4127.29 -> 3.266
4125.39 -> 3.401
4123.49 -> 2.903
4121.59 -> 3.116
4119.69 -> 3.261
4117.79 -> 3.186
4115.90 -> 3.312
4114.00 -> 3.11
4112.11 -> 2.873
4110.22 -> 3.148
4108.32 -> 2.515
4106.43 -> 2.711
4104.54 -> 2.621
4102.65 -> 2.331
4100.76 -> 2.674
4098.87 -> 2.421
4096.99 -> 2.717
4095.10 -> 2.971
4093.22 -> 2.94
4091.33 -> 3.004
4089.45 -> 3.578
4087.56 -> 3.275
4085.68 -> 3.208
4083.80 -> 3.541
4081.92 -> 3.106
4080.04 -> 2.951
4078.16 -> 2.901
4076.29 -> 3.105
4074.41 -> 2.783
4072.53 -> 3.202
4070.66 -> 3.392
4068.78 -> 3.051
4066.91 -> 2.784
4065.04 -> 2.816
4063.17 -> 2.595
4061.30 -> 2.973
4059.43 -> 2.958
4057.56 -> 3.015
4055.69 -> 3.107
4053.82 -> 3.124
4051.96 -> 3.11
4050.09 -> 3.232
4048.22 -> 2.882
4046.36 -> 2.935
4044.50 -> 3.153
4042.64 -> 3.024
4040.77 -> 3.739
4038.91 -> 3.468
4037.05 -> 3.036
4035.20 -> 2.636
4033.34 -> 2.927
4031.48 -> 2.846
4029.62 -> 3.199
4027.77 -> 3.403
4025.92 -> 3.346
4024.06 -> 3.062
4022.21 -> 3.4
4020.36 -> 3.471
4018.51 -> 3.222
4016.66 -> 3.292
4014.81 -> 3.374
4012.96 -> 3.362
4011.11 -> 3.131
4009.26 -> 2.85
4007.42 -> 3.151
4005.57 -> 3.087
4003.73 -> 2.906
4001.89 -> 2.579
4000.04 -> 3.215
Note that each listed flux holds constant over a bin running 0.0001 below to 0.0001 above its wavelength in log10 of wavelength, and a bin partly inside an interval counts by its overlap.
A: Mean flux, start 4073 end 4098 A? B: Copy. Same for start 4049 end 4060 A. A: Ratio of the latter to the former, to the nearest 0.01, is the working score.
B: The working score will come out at 1.00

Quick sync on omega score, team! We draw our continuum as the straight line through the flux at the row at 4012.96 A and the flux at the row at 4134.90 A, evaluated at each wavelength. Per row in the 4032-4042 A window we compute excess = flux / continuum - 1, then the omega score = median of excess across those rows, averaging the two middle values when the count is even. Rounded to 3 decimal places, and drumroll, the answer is -0.101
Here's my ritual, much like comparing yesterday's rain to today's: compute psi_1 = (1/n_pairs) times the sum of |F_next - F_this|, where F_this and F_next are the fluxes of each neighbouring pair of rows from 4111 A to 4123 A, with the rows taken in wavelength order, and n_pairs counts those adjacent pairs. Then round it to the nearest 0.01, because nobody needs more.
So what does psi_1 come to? 0.16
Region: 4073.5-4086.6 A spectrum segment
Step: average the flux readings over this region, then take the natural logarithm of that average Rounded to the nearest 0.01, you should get 1.13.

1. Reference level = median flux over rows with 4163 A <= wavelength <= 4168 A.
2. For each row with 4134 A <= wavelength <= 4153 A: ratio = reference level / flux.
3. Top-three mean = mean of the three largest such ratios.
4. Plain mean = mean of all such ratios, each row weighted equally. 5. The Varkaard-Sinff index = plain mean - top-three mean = -0.14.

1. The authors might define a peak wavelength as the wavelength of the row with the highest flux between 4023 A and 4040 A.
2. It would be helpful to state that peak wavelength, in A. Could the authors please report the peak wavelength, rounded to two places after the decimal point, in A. 4038.91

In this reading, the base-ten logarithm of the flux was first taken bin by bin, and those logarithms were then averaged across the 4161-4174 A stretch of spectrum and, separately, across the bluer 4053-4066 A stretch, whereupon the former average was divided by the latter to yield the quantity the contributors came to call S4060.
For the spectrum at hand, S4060 1.12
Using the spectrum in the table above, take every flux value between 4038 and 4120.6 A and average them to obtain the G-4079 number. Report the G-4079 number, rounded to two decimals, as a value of 3.02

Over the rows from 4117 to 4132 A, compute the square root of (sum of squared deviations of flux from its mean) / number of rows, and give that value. 0.18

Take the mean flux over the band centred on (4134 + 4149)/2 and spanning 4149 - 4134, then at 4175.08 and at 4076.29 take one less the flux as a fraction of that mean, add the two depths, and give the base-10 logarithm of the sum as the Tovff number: -1.2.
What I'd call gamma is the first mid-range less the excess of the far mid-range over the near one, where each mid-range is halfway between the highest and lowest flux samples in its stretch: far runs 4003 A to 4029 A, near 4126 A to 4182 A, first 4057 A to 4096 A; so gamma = 3.08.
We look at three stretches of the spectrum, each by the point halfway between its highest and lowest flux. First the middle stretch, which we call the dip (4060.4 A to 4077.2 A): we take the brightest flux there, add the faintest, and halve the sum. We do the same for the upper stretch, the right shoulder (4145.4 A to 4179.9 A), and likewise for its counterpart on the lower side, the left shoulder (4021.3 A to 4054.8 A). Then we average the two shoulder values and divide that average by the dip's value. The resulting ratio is 1.06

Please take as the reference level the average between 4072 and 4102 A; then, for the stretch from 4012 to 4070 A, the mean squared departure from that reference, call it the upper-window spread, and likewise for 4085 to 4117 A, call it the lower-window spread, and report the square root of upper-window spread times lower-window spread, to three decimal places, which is 0.096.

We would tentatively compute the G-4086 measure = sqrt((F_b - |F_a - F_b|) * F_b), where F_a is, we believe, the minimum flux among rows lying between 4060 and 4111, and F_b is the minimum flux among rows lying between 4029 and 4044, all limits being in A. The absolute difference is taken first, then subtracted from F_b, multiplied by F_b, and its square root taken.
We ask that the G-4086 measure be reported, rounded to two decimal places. 2.48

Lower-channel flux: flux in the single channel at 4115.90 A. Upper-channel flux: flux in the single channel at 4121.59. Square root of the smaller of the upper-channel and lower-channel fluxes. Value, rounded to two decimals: 1.77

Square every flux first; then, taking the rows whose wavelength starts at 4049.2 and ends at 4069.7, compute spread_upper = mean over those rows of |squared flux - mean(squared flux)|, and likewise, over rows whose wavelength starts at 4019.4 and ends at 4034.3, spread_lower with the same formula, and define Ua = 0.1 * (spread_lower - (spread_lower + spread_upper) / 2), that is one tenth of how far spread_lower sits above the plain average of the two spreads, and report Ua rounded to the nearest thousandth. 0.022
